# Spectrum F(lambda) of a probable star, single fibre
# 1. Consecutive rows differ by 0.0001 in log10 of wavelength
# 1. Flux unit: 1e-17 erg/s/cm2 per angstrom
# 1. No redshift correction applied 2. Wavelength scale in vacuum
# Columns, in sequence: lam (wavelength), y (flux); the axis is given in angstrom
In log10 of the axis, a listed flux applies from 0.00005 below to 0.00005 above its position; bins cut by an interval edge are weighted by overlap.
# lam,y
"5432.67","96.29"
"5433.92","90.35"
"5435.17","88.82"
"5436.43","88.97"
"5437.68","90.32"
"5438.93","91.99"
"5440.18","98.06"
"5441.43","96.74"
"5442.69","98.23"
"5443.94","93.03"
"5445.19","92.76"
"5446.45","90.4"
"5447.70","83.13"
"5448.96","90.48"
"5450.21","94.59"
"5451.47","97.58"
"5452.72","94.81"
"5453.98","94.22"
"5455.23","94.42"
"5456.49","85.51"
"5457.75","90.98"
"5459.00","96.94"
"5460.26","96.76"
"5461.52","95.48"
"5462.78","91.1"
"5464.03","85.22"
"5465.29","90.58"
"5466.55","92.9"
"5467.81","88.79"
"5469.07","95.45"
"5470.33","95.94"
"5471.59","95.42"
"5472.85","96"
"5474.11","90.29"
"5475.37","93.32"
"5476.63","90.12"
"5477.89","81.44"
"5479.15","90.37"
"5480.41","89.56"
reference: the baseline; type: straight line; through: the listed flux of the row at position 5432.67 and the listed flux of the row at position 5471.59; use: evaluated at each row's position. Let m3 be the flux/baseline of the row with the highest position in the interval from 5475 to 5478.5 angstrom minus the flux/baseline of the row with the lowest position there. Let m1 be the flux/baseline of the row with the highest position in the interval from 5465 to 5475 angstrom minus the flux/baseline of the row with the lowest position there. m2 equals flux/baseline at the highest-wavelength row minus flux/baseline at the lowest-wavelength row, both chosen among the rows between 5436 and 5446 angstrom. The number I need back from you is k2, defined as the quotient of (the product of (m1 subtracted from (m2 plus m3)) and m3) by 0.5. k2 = 0.020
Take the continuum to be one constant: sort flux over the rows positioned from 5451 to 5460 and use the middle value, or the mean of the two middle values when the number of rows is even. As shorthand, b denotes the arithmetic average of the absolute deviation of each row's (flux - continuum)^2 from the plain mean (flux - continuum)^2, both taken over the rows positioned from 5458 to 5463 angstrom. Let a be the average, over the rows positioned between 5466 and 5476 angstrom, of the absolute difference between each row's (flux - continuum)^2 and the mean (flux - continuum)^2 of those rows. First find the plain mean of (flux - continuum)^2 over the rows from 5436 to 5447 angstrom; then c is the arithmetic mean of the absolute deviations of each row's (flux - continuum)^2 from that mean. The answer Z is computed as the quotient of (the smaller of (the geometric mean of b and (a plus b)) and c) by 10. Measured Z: 0.55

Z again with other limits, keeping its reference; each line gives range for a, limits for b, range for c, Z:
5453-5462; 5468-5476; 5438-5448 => 0.99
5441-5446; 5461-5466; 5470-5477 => 0.71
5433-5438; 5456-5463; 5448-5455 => 0.61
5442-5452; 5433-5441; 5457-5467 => 1.61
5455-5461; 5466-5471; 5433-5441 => 0.77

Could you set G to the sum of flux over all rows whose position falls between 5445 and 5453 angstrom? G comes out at 644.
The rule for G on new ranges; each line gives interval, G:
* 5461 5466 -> 362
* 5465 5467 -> 183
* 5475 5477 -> 183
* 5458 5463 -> 380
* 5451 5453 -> 192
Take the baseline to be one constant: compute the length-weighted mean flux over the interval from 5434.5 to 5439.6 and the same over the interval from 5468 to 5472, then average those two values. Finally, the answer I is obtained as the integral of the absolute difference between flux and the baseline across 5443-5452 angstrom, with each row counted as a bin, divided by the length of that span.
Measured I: 3.14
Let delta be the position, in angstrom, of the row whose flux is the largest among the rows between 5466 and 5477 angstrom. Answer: 5472.85 angstrom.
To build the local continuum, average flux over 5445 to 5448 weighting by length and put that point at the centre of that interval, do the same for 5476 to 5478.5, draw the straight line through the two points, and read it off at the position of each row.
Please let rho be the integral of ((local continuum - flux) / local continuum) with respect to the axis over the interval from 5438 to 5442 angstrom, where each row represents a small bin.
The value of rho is -0.26 angstrom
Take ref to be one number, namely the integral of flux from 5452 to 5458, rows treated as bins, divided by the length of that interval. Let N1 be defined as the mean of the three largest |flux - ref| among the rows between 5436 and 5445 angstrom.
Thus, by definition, 5.5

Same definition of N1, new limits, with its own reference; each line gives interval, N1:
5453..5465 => 6.1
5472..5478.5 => 5.5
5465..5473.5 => 3.7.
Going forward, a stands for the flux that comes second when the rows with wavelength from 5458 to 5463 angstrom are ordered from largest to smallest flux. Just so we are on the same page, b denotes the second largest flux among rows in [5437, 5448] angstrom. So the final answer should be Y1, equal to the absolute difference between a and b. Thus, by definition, 1.3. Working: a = 96.76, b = 98.06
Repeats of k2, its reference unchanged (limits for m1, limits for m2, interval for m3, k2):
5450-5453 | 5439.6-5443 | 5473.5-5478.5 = 0.017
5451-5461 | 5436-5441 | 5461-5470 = 0.000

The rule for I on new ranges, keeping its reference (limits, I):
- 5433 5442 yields 3.12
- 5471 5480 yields 3.56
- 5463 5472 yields 3.16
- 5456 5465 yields 3.99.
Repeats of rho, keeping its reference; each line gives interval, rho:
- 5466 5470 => -0.27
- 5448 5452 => -0.22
